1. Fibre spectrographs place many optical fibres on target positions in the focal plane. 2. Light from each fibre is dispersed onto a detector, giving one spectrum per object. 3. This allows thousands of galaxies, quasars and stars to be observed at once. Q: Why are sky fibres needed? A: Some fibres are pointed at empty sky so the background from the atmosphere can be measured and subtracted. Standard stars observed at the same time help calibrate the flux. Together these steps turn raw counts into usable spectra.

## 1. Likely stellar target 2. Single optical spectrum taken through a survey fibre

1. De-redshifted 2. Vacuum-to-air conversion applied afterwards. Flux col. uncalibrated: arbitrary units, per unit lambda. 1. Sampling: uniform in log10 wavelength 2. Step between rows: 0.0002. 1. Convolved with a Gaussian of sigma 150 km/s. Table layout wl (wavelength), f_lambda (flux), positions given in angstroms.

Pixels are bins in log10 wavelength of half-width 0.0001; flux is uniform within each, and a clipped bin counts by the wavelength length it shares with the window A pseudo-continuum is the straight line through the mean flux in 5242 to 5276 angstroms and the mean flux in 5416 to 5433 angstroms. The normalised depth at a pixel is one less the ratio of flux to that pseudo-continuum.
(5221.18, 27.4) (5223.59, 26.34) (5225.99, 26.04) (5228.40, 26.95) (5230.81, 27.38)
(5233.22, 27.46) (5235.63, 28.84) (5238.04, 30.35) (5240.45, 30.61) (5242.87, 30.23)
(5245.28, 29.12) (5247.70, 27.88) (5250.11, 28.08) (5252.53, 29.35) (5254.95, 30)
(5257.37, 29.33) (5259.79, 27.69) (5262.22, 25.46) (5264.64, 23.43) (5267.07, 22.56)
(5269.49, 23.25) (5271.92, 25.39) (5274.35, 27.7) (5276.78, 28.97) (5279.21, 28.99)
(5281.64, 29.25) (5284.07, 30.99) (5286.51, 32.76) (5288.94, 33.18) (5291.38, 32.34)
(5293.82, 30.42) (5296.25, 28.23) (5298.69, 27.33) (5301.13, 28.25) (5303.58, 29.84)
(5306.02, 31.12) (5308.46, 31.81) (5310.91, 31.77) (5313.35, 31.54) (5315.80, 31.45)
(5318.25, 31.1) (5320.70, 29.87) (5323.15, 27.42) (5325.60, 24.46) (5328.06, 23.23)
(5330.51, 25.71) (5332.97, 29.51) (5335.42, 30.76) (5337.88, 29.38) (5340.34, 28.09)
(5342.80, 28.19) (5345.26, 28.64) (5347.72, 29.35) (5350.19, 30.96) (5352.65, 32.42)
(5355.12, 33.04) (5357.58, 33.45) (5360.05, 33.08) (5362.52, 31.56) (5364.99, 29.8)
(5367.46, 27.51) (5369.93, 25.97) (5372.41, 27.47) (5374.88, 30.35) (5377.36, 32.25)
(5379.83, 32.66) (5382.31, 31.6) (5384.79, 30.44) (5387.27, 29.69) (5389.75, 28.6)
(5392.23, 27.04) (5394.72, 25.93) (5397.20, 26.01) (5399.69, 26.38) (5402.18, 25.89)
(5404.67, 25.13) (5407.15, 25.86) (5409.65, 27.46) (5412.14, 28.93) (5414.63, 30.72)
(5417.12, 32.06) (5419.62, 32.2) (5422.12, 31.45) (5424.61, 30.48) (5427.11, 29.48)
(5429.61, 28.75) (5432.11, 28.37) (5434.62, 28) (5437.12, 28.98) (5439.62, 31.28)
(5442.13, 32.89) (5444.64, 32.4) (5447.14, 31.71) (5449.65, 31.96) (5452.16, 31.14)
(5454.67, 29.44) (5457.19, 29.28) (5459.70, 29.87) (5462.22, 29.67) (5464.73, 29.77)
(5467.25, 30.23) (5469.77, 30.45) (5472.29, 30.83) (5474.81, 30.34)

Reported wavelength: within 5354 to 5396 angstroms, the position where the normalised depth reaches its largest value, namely 5394.72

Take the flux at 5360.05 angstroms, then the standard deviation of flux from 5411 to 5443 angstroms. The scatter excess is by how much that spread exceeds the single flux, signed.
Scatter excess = -31.5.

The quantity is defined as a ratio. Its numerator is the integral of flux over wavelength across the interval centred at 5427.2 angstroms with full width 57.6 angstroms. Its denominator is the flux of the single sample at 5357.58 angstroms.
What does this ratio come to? 51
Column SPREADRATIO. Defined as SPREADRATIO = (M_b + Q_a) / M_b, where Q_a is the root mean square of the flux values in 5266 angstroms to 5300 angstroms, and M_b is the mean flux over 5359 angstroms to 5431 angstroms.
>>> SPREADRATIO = 1.99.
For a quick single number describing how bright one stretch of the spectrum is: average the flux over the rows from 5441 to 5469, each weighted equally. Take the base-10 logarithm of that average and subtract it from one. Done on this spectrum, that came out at -0.488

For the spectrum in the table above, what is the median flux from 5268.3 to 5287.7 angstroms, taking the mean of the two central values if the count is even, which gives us 29.0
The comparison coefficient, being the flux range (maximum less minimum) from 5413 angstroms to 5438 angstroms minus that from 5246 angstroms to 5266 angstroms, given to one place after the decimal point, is -2.4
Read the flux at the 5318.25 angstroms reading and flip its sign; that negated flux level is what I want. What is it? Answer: -31.1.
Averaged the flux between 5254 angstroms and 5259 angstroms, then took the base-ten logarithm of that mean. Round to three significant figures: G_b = 1.47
